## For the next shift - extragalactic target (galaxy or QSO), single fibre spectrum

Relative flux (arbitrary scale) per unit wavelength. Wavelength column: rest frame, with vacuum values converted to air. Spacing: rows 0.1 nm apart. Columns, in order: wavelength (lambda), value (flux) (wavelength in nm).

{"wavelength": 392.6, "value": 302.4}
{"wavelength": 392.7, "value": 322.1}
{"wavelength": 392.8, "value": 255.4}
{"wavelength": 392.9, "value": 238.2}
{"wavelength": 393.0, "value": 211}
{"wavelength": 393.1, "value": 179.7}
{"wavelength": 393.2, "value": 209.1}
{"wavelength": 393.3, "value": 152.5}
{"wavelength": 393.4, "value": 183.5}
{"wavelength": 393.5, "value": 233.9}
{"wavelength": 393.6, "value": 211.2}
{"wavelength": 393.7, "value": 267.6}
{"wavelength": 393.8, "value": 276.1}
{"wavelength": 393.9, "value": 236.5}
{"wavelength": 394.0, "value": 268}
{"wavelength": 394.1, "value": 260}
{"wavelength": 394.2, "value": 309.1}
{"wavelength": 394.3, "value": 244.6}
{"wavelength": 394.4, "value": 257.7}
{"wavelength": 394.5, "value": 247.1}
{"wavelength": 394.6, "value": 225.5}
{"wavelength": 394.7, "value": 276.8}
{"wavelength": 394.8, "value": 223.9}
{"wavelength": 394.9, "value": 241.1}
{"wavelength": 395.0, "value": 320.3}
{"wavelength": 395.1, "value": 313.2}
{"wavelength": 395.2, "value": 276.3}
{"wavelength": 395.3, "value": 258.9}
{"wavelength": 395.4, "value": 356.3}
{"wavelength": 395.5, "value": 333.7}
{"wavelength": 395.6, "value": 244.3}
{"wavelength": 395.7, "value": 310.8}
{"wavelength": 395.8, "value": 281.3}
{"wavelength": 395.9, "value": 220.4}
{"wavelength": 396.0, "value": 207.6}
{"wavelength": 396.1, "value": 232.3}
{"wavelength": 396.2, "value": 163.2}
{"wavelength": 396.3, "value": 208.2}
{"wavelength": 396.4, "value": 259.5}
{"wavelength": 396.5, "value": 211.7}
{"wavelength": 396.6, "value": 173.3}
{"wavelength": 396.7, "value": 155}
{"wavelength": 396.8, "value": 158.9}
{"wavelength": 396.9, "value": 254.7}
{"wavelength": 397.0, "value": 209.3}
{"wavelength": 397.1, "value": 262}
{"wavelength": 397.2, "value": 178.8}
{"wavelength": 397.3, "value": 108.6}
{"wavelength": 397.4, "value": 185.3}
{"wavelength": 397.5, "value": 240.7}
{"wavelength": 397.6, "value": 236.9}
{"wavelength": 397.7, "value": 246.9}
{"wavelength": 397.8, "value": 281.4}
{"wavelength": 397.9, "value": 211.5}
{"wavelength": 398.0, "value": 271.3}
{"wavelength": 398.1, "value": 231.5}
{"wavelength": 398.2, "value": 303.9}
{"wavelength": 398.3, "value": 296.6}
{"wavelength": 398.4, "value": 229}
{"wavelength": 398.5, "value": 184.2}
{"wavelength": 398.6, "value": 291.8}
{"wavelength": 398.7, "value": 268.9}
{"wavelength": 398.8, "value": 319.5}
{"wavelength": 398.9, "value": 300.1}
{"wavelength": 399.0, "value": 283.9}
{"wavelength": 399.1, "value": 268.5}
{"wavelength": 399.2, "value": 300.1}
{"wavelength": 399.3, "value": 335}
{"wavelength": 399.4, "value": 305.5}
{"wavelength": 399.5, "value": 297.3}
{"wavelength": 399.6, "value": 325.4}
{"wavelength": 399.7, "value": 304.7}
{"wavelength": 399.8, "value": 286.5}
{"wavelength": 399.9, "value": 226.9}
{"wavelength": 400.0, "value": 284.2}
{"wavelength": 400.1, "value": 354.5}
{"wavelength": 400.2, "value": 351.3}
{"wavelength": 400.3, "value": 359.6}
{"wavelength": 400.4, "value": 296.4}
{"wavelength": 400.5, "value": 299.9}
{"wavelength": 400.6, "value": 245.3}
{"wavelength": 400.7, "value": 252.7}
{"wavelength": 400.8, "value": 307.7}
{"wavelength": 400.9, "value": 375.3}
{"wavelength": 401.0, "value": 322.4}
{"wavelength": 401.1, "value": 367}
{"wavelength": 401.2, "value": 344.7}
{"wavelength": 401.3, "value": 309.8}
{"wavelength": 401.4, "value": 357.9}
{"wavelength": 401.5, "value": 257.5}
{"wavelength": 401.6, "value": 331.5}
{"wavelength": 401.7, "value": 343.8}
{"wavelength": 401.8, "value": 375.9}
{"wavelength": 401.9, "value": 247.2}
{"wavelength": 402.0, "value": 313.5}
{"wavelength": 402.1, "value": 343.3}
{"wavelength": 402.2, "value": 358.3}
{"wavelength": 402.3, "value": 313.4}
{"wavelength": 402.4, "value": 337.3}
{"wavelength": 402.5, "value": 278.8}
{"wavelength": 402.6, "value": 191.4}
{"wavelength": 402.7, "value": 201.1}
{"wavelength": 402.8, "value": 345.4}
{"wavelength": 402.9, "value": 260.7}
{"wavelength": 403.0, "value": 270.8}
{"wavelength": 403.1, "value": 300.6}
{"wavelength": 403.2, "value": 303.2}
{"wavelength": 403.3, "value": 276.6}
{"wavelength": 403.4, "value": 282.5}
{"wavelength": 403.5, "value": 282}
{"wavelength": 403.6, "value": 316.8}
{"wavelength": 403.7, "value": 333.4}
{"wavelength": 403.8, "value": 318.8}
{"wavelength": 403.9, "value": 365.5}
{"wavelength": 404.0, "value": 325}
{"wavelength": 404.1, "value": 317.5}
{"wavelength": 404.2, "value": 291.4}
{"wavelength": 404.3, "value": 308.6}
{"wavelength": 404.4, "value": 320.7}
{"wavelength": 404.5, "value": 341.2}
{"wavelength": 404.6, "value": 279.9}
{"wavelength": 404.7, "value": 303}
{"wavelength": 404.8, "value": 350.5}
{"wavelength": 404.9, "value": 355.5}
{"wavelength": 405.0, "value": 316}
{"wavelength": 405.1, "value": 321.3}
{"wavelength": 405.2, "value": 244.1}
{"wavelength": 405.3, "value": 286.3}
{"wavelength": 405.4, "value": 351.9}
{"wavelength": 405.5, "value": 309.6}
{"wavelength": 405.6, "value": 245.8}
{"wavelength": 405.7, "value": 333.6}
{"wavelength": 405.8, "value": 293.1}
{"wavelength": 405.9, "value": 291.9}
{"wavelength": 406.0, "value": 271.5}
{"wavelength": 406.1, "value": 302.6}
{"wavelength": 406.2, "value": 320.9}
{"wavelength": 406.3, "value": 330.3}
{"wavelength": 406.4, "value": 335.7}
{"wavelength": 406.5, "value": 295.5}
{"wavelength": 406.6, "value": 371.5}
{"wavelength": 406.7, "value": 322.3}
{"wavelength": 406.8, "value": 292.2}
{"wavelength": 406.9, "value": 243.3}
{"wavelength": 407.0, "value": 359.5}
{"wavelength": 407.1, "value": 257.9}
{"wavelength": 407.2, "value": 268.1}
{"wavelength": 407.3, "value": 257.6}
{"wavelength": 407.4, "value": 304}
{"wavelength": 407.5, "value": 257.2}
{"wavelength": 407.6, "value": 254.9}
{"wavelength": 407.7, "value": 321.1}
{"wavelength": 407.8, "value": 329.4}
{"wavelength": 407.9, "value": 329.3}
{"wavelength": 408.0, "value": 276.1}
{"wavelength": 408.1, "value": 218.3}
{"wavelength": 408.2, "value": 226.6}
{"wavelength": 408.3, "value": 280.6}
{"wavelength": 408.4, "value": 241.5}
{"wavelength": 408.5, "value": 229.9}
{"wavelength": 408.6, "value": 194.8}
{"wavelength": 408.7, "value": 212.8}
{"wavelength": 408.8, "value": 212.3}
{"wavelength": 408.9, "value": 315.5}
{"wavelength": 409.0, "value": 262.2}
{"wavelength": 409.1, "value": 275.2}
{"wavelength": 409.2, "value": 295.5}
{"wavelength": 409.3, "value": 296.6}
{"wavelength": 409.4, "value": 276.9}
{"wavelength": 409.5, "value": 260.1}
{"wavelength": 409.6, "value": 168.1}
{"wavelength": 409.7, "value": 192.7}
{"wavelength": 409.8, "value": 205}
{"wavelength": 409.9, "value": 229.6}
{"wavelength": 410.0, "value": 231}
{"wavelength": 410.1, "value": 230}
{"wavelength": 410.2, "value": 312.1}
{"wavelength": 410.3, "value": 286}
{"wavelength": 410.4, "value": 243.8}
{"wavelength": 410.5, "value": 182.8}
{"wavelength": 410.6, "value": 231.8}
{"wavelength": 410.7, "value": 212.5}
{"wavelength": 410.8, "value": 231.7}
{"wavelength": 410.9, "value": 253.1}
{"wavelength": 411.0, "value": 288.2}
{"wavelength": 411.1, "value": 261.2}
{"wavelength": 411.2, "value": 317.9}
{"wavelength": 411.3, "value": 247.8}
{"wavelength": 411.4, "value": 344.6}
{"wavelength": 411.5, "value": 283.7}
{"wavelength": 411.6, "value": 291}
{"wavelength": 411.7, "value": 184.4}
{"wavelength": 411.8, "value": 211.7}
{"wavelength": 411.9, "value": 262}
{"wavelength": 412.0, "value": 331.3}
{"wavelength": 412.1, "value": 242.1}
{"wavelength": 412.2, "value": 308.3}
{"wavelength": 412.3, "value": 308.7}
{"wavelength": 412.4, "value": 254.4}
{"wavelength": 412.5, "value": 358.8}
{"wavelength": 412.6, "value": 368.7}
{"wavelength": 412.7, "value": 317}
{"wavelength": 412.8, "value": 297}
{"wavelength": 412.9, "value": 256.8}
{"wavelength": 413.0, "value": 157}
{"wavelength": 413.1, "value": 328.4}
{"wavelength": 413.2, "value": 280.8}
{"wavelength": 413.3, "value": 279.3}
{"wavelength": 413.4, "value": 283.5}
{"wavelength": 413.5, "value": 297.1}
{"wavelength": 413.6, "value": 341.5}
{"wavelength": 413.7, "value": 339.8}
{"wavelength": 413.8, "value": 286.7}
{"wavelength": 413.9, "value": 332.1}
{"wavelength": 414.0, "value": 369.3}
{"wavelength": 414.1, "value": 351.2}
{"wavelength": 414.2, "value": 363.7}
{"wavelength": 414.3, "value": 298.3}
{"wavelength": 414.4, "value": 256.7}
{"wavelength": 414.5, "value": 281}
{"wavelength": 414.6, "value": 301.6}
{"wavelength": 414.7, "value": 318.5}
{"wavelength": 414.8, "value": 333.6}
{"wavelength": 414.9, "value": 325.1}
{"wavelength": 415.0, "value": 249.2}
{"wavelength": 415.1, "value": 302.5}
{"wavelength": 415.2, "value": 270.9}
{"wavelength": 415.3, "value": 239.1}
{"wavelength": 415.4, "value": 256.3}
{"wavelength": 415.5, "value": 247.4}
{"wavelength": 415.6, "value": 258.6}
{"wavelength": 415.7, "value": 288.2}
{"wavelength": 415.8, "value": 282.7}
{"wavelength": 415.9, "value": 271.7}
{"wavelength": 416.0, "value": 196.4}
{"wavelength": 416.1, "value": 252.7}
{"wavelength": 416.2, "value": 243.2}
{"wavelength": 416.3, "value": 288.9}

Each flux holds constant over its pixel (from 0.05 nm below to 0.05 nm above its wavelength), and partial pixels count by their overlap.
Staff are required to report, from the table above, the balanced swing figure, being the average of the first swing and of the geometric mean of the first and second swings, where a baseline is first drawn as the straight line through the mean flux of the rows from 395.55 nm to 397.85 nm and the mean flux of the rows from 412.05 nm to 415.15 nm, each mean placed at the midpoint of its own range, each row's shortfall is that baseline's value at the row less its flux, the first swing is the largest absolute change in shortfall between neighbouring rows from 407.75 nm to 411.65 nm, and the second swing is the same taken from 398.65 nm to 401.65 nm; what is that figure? 102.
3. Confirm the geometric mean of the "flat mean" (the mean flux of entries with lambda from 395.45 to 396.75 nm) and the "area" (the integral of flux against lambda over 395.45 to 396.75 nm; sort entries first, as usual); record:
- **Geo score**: 263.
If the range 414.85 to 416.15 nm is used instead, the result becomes 302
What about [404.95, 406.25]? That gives 341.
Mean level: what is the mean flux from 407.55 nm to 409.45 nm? 266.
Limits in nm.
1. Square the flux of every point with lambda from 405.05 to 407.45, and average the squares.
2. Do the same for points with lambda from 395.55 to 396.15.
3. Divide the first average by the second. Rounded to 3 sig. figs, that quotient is 1.44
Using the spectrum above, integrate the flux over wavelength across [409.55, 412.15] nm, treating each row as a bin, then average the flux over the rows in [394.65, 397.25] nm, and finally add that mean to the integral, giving 891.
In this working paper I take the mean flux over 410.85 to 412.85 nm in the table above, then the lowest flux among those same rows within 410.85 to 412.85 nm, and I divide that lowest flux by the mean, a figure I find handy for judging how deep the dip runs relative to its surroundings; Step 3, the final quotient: 0.643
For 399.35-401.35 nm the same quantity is 0.730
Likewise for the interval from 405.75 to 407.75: 0.818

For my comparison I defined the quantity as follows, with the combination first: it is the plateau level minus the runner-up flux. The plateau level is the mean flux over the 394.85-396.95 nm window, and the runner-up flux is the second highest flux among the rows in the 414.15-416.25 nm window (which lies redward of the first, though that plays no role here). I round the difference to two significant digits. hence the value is -87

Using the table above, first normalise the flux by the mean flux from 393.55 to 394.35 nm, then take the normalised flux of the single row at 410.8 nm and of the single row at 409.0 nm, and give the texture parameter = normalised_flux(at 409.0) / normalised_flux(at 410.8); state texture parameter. 1.1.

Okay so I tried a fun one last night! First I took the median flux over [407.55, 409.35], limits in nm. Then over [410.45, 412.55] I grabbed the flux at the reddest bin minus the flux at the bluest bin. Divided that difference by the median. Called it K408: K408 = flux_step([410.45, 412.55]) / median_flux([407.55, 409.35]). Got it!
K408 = 0.66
